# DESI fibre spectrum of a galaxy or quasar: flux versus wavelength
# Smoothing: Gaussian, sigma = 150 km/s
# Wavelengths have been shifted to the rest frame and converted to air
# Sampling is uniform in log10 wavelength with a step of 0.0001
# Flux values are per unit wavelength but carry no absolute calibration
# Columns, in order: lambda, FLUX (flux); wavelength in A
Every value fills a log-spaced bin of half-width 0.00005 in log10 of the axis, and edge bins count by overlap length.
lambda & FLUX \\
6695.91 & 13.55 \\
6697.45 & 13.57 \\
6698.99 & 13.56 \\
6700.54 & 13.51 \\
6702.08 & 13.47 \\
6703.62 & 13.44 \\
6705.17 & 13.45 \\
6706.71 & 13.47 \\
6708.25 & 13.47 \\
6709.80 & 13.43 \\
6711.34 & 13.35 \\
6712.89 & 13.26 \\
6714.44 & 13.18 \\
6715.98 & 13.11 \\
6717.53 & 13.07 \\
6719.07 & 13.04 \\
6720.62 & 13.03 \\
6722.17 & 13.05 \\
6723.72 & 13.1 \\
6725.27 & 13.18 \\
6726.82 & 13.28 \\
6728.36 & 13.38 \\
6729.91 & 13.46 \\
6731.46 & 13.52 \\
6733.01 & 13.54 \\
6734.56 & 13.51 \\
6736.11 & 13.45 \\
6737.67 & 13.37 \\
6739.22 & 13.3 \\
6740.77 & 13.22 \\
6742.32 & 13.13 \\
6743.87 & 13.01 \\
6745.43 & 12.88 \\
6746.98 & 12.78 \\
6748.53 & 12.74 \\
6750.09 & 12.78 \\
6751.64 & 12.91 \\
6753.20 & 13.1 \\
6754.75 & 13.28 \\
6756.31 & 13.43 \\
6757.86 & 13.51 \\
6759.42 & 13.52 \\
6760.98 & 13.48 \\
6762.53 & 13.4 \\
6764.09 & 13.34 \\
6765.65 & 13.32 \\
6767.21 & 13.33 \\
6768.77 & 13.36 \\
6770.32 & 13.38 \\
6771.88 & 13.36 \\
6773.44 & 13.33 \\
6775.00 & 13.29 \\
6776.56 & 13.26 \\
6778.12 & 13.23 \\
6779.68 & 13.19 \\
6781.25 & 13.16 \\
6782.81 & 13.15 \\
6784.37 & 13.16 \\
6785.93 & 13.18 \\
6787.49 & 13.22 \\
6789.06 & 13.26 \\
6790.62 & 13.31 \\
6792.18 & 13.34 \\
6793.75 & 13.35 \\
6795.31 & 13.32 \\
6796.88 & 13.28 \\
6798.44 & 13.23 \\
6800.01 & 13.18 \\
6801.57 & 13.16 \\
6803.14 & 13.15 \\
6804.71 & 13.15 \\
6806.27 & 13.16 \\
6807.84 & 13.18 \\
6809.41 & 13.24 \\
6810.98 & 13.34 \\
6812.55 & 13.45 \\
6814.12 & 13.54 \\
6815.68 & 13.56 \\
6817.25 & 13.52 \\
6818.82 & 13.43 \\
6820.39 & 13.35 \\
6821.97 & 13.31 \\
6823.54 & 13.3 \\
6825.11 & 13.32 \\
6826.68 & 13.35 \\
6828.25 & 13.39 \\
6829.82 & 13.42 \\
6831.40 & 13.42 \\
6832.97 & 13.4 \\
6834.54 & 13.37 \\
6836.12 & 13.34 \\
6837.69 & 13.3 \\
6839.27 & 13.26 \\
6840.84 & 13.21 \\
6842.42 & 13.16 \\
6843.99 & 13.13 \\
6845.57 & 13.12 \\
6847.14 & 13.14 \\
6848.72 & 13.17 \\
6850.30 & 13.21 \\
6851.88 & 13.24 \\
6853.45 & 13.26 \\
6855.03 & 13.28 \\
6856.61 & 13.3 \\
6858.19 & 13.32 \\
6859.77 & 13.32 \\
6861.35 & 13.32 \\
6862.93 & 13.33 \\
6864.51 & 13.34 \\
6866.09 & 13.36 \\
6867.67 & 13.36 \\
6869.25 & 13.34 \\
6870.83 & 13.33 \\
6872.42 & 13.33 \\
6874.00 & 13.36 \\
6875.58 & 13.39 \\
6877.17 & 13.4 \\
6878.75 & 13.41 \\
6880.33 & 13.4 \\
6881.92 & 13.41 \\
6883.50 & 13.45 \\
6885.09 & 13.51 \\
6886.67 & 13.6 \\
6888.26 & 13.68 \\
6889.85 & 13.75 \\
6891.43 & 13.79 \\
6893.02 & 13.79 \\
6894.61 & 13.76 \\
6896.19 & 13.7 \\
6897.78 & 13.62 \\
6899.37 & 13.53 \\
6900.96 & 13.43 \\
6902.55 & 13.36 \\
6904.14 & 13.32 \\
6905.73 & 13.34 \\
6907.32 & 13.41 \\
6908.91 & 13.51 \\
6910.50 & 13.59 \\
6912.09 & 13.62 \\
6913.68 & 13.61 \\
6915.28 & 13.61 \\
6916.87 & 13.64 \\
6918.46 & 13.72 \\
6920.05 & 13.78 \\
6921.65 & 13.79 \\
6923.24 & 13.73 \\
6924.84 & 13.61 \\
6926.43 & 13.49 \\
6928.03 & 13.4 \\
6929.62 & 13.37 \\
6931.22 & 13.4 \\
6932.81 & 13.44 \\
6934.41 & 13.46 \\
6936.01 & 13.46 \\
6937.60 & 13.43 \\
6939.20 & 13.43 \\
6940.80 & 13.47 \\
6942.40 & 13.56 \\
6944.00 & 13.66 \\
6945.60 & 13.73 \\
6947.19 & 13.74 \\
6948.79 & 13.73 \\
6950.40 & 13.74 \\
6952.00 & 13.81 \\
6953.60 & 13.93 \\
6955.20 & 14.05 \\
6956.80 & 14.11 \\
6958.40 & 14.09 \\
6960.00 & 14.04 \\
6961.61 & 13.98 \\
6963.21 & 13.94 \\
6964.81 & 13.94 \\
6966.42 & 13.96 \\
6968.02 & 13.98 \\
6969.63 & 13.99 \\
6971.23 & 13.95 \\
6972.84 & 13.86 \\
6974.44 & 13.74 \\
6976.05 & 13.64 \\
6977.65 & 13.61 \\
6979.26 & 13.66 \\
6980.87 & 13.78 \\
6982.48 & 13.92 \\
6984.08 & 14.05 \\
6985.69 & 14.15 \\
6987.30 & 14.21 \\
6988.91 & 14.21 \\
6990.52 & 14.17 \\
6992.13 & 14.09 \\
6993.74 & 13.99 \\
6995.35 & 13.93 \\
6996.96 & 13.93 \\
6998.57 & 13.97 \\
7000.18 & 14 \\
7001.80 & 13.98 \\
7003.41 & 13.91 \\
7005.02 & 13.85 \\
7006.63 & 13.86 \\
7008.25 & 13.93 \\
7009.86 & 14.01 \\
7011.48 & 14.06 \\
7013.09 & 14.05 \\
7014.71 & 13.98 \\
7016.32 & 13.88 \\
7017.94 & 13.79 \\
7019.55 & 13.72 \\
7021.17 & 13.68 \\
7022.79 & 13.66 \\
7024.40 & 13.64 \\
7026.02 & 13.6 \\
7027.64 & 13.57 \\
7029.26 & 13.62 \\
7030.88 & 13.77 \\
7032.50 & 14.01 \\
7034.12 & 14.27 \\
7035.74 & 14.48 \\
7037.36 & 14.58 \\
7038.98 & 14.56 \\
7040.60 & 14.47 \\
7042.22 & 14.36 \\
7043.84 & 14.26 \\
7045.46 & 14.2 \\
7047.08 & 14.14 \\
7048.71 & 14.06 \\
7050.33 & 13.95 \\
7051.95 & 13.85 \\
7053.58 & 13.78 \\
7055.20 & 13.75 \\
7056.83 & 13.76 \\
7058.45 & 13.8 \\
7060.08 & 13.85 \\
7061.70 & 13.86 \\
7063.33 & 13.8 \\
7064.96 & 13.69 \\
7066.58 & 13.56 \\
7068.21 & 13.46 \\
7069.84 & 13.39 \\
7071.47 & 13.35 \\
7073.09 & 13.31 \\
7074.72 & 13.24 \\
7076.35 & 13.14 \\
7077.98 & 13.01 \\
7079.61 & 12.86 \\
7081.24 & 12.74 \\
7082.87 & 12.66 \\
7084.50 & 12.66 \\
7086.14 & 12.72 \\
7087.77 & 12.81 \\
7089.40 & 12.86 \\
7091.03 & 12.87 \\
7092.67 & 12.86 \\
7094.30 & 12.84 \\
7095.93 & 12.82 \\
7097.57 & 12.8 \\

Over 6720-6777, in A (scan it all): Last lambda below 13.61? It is 6776.56 A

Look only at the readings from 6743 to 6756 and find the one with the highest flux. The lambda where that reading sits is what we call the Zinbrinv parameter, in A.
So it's 6754.75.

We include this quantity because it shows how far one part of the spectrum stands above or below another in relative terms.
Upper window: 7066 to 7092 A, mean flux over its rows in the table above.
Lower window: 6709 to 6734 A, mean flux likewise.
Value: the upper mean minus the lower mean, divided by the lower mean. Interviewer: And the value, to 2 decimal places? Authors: -0.02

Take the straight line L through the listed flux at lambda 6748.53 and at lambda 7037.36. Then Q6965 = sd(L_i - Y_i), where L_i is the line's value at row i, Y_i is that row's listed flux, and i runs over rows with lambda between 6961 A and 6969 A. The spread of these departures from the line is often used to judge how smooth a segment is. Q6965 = 0.02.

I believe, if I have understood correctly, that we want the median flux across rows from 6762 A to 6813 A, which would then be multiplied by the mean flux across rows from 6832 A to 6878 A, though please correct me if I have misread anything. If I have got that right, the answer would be 176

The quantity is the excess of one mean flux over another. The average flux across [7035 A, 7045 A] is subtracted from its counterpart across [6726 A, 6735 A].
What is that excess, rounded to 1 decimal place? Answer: -1.0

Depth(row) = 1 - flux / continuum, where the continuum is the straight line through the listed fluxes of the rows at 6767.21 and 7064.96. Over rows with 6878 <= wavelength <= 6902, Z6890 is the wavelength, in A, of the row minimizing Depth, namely 6891.43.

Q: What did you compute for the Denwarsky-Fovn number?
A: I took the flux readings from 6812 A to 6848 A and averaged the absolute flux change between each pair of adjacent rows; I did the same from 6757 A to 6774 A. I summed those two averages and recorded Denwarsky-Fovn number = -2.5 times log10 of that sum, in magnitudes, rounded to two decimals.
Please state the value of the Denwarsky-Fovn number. 2.91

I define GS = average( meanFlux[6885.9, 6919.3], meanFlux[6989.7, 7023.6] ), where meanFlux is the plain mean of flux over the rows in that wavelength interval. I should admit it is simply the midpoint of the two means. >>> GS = 13.8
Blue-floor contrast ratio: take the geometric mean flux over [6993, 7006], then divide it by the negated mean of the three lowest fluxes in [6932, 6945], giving -1.04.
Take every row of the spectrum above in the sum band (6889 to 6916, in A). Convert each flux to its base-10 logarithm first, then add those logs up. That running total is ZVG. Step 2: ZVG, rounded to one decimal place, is 19.3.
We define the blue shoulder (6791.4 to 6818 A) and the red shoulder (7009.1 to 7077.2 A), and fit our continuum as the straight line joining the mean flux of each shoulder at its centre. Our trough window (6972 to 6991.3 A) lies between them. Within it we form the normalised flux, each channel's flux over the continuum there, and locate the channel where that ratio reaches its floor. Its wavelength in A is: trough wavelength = 6977.65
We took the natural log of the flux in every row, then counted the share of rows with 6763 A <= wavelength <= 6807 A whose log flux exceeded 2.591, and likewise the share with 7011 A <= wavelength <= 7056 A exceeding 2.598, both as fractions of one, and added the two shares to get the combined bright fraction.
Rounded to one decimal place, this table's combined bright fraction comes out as 1.1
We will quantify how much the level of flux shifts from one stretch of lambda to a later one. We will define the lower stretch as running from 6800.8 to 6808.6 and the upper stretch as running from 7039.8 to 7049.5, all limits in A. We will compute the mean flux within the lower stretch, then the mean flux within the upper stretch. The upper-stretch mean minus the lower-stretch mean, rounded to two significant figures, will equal 1.1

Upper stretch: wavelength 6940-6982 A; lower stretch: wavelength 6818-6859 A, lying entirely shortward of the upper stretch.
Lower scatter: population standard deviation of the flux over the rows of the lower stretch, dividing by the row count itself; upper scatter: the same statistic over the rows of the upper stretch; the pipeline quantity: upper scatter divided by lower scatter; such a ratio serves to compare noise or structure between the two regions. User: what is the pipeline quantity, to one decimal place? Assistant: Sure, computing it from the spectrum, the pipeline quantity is 1.9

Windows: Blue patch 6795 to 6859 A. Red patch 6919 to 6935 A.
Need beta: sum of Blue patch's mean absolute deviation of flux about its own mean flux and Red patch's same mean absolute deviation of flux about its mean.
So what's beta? 0.24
